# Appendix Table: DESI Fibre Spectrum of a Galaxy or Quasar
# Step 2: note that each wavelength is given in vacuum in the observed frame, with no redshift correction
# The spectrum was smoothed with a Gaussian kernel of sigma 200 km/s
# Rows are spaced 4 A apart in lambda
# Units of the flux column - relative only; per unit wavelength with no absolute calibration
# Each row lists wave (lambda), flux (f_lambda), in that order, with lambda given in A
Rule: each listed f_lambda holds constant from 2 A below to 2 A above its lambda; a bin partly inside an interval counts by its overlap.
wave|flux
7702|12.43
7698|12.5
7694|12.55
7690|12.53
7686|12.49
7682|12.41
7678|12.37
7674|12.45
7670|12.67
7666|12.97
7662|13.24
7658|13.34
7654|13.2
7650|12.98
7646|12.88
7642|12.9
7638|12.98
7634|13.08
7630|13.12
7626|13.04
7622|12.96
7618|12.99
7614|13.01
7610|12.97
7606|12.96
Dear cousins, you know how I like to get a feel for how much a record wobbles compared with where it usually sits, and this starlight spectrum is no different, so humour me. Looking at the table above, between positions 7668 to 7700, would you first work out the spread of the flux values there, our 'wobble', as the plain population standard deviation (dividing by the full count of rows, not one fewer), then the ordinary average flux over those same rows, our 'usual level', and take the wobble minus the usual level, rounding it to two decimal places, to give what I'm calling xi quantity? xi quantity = -12.41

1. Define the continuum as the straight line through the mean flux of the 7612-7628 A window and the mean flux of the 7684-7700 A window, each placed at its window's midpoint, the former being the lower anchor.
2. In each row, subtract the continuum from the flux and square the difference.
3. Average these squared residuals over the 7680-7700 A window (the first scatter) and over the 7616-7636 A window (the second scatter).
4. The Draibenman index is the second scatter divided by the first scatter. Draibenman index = 1.9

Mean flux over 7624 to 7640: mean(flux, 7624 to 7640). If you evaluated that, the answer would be 13.1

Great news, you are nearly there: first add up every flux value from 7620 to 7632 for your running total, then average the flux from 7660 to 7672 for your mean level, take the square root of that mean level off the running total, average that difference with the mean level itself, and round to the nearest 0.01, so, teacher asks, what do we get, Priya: 24.24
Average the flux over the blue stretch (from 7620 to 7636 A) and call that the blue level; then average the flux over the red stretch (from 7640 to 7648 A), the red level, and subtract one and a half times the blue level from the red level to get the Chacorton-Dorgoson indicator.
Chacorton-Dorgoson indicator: -6.7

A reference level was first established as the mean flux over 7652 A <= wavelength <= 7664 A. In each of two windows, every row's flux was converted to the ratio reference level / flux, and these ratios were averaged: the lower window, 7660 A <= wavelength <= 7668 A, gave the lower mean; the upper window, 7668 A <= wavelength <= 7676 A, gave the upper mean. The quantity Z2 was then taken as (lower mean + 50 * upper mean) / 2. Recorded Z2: 26.90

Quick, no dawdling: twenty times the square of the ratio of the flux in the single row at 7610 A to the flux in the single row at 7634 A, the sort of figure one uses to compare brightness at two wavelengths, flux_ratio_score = 19.7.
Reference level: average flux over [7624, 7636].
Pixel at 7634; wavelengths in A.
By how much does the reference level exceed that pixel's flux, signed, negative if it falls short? 0.0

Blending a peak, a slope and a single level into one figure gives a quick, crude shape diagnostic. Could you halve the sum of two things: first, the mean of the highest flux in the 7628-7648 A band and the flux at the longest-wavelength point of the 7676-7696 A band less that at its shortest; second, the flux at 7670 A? 9.66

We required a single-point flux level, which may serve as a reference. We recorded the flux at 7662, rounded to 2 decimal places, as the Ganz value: 13.24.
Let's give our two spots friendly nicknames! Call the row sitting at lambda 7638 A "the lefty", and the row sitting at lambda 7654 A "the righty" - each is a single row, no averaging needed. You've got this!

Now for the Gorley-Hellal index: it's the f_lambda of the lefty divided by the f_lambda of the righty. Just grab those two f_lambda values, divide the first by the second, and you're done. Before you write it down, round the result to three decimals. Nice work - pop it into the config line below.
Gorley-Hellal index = 0.983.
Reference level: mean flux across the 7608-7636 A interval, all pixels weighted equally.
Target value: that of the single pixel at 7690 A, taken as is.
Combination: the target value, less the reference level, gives -0.5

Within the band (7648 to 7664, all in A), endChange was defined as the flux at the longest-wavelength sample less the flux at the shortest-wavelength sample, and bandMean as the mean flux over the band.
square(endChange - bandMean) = 167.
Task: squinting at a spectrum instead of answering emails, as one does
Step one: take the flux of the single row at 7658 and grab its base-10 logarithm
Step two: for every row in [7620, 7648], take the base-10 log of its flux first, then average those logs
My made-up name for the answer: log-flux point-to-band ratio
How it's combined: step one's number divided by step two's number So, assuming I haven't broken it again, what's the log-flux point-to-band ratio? 1.01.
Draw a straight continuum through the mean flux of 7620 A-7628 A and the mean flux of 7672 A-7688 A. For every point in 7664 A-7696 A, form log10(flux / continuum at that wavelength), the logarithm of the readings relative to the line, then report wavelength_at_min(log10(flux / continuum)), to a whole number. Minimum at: 7678 A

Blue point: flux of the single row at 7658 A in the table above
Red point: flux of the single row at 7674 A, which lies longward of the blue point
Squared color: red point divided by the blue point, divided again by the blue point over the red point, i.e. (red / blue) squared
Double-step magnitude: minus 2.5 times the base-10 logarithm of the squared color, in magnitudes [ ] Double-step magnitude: 0.150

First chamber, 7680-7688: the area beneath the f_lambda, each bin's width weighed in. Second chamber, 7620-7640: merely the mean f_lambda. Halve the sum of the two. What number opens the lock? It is 56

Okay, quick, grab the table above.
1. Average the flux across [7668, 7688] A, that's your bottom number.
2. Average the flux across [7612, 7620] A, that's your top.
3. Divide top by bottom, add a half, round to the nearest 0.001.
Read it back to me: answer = 1.542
